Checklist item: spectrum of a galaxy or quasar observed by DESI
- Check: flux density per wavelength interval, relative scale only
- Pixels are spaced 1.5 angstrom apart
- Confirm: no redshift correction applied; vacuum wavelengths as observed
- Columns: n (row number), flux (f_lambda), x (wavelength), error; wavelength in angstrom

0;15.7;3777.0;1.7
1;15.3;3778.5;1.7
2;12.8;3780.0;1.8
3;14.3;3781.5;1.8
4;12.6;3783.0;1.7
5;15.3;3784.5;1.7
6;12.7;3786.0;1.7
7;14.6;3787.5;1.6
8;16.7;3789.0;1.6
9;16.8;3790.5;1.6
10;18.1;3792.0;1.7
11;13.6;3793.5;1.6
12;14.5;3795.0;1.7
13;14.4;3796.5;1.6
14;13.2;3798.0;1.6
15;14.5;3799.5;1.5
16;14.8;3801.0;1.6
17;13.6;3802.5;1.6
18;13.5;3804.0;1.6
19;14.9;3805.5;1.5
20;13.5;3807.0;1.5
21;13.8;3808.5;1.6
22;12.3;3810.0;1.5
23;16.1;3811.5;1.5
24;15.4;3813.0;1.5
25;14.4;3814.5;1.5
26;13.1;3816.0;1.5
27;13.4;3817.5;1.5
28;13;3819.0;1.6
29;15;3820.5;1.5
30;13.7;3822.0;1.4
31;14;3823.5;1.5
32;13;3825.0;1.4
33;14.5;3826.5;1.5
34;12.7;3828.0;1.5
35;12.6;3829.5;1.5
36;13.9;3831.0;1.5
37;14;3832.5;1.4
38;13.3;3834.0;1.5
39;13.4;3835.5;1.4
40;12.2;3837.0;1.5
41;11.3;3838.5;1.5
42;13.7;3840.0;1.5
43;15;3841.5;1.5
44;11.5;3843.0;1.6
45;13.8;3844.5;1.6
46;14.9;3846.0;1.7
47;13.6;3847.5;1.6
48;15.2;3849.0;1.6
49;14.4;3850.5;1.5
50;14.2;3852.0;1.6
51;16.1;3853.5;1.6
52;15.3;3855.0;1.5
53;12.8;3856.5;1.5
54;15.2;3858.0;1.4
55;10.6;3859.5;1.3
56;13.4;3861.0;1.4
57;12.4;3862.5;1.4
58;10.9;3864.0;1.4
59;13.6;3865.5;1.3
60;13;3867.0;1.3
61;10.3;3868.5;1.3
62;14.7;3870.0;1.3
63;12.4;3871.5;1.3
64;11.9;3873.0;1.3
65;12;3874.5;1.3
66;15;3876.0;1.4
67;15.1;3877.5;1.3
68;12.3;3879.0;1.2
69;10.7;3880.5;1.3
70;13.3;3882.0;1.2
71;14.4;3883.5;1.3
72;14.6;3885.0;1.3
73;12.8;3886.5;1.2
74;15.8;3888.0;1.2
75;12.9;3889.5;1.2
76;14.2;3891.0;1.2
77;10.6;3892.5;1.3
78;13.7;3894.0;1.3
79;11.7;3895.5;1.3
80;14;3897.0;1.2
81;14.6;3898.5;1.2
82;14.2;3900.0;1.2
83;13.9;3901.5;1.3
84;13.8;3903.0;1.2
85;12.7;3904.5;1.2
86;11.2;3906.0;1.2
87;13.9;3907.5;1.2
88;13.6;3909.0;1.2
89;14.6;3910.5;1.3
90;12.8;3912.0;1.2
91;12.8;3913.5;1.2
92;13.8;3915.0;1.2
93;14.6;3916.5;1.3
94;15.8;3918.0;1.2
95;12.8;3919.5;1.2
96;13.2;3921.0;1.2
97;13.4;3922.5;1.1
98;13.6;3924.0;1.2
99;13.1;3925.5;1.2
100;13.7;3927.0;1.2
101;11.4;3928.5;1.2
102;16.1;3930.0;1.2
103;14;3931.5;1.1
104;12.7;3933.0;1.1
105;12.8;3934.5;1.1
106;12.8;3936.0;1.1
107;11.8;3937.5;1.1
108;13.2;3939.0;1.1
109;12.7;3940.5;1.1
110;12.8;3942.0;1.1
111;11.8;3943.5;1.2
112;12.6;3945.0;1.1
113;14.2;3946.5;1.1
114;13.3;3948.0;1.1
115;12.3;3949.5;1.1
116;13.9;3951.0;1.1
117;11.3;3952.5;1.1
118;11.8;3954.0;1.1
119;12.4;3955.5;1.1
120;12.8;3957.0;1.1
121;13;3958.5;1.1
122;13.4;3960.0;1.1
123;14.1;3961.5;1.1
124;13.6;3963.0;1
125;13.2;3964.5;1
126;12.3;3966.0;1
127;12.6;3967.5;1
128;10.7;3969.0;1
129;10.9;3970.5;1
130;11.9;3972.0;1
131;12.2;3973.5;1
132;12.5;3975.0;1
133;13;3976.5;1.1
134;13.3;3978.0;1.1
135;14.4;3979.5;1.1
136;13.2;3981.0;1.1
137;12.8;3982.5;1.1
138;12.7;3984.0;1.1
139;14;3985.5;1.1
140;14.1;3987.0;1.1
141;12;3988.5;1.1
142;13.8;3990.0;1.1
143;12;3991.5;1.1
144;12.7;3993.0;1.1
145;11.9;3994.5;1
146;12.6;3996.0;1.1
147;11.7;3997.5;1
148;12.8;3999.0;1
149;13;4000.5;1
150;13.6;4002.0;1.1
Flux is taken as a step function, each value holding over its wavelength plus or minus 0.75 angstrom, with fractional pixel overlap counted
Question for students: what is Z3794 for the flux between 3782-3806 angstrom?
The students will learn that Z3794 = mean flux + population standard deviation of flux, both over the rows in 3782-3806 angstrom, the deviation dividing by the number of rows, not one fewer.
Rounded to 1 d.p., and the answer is 16.1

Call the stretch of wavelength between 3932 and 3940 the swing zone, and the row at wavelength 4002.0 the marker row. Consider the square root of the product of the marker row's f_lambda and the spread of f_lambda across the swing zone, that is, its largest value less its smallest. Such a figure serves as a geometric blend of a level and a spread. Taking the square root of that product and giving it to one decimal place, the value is 4.4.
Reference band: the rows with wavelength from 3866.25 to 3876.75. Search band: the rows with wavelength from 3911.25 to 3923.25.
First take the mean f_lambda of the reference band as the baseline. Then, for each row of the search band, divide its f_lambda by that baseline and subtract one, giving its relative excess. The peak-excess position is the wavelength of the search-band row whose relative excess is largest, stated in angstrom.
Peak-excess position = 3918.0 angstrom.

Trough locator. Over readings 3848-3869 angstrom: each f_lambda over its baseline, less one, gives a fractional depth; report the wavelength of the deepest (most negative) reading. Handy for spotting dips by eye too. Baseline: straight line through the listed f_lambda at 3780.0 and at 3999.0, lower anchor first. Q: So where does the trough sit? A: 3868.5 angstrom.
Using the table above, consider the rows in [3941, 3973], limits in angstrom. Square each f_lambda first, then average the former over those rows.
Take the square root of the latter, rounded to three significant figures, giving 12.7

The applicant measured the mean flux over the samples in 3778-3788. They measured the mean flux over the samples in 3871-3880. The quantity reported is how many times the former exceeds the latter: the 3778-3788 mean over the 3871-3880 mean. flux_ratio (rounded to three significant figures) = 1.06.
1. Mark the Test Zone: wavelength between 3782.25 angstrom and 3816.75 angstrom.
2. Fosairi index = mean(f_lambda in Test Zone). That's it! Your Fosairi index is 14.5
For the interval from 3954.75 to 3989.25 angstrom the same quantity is 12.8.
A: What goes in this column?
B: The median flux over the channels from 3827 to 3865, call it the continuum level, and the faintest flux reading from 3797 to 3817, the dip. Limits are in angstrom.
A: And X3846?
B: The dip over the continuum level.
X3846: 0.90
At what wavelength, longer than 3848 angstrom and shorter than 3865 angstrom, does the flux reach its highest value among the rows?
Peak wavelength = 3853.5 angstrom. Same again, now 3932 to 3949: 3946.5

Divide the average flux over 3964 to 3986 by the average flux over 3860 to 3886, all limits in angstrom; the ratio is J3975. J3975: 0.98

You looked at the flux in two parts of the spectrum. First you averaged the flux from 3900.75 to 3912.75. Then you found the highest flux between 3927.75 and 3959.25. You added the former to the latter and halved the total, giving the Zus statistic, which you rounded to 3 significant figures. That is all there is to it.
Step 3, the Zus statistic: 14.7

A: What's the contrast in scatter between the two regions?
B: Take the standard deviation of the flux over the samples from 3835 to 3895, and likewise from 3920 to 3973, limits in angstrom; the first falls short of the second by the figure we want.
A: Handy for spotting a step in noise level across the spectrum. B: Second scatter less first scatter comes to -0.52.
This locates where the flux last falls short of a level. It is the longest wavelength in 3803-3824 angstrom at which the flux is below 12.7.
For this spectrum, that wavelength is 3810.0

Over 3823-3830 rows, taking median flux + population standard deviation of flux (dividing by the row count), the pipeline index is 13.8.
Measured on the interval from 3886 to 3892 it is 14.8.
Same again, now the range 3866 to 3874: 13.8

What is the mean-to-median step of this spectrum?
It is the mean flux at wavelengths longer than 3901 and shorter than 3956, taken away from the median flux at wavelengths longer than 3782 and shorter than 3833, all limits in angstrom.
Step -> 0.78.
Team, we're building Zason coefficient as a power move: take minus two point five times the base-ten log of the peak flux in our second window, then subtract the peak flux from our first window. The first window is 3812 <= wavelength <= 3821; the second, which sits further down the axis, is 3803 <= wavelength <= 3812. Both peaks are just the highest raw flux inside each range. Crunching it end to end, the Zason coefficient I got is -18.4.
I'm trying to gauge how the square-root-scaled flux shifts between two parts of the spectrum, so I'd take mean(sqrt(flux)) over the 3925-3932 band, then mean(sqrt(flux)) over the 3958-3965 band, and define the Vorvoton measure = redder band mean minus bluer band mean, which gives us -0.02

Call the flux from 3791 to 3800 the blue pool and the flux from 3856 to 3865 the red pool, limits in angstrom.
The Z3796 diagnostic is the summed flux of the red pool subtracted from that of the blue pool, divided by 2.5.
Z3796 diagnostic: 5.2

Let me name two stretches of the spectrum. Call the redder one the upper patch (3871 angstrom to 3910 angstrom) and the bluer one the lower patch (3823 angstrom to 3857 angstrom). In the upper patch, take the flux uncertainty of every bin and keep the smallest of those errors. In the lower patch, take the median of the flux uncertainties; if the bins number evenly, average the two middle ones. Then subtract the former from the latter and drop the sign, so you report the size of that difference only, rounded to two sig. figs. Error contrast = 0.30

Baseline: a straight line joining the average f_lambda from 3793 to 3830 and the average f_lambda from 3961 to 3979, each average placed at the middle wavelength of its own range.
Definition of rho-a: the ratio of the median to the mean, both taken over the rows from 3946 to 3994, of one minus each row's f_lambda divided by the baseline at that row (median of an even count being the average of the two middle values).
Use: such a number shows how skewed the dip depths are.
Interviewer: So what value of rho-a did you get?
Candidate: 1.3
